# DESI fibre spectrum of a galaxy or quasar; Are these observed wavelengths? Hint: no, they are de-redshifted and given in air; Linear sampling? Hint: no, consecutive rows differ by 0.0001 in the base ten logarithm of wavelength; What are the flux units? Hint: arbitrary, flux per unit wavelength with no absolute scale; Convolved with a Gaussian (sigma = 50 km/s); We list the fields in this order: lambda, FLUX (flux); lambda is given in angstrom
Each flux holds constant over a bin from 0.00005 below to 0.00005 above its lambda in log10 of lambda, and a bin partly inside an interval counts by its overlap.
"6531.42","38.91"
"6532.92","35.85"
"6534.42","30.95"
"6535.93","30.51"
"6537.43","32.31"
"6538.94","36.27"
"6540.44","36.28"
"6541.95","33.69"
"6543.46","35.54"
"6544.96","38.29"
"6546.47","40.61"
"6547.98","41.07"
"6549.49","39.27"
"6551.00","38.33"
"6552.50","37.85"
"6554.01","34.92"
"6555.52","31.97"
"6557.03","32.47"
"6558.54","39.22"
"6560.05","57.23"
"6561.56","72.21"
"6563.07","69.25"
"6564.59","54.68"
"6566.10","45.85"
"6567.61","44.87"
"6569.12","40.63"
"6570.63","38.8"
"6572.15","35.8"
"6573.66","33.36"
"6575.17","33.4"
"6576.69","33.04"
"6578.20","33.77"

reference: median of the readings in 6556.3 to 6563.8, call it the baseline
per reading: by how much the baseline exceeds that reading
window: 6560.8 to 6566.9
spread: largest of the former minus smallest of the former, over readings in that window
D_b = 26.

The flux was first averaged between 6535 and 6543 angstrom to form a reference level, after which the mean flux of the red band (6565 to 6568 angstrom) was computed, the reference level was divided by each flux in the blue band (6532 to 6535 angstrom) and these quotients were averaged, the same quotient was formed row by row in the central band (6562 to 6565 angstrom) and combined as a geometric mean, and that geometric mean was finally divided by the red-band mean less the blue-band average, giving 0.012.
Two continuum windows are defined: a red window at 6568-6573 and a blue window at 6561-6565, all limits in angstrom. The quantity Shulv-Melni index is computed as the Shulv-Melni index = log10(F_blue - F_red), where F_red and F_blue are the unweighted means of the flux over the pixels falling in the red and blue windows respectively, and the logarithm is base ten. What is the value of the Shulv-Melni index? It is 1.4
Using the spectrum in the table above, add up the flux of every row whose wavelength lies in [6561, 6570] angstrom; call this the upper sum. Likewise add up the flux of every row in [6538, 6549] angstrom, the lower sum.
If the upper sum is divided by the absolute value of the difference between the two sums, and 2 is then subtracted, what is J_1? 3.0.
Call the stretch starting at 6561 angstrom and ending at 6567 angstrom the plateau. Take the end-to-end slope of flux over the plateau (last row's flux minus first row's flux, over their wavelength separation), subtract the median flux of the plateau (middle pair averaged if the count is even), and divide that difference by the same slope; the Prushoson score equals 12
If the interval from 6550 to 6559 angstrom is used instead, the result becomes -307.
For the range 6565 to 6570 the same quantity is 27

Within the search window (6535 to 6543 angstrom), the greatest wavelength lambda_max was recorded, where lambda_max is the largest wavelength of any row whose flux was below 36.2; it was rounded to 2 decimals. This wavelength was 6541.95 angstrom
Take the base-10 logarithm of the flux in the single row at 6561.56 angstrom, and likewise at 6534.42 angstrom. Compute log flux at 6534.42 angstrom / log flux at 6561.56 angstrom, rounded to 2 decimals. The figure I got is 0.80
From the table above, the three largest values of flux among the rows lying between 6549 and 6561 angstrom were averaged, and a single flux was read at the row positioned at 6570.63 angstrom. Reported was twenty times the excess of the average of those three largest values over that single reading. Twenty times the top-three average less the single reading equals 129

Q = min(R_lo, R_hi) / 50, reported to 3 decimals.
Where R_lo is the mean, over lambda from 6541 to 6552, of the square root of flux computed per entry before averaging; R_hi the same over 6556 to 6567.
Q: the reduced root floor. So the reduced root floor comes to 0.123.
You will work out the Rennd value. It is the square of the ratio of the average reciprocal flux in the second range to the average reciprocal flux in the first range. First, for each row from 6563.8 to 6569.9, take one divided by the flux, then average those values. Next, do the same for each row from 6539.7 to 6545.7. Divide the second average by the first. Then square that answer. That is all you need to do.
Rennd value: 1.6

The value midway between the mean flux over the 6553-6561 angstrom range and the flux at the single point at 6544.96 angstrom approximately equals 39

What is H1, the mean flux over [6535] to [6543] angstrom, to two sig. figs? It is 34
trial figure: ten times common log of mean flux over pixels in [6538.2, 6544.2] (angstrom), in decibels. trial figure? 15.5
